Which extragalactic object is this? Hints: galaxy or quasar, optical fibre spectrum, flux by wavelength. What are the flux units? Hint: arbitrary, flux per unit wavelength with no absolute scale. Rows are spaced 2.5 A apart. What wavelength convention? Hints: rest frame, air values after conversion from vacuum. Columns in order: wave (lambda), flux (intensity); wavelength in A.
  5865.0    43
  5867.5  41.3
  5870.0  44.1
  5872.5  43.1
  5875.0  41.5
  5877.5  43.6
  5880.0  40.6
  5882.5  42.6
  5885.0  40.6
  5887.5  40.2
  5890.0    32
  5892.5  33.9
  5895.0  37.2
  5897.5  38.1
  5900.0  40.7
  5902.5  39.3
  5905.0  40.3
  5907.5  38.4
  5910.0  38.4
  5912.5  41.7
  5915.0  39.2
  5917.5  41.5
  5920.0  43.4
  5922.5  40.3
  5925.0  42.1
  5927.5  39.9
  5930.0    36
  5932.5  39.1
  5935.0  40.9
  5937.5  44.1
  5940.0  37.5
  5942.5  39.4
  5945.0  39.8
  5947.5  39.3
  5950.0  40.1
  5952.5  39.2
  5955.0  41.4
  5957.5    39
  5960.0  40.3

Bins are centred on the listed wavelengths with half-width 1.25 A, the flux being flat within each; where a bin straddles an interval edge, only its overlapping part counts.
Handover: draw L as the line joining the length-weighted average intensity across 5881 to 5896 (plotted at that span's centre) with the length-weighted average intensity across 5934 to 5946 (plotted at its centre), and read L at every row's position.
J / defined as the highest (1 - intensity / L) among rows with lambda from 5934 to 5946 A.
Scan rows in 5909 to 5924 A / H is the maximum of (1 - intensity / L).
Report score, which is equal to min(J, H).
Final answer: 0.01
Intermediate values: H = 0.01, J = 0.07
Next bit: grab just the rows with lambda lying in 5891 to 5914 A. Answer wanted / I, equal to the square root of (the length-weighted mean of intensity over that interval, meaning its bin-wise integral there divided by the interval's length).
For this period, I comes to 6.21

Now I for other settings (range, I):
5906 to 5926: 6.37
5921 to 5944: 6.32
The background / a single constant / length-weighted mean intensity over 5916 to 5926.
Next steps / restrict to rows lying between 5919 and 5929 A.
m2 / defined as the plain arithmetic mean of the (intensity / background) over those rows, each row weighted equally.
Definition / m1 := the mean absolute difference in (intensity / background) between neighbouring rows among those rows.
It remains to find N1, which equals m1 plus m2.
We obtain 1.05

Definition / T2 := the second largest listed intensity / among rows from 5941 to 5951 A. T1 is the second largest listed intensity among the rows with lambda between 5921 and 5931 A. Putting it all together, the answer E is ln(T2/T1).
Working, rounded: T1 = 40.3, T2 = 39.8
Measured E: -0.012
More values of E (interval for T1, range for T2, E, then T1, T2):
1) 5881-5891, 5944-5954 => -0.020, 40.6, 39.8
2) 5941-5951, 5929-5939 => 0.027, 39.8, 40.9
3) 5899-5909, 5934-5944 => 0.015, 40.3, 40.9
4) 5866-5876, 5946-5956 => -0.072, 43.1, 40.1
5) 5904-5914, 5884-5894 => -0.002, 40.3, 40.2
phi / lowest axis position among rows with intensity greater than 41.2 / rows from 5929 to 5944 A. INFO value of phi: 5937.5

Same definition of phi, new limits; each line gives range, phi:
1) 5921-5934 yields 5925.0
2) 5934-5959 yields 5937.5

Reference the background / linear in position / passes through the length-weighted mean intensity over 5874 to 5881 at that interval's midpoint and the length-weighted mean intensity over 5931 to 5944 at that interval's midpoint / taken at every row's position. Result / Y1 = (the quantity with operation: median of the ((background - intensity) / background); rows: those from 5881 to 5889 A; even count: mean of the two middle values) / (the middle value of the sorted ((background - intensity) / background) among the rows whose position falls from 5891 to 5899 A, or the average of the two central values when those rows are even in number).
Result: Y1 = 0.3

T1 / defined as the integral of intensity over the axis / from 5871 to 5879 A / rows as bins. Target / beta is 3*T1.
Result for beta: 1025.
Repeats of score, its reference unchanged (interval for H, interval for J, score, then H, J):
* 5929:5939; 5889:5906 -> 0.10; 0.10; 0.16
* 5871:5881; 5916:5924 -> -0.09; -0.09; -0.02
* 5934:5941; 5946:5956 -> 0.04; 0.07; 0.04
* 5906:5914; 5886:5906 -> 0.01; 0.01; 0.16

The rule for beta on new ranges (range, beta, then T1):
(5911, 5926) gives 1859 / 620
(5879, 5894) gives 1722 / 574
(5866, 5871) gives 640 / 213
